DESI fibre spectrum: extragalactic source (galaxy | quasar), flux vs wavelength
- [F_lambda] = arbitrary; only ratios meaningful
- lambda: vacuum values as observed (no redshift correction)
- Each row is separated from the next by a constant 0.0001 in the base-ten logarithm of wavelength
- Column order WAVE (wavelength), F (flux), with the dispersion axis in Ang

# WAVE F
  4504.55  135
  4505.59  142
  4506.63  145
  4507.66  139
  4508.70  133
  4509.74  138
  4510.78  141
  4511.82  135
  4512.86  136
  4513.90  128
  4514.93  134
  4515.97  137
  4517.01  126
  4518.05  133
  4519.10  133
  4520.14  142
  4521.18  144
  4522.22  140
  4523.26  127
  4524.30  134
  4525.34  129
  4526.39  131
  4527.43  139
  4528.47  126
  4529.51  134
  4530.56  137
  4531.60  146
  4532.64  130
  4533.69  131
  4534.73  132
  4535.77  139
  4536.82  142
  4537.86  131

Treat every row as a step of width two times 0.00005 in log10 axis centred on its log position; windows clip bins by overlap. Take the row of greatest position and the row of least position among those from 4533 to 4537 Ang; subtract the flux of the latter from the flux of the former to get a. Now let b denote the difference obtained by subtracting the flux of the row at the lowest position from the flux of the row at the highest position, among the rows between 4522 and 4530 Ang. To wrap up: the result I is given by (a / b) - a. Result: -13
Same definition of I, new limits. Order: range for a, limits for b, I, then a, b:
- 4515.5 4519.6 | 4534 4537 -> 4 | -4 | 10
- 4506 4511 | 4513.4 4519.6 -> 3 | -4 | 5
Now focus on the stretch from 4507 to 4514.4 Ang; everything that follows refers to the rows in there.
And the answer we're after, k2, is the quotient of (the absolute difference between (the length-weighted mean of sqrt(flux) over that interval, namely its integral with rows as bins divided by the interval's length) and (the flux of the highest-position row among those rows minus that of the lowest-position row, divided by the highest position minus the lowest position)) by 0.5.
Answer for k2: 27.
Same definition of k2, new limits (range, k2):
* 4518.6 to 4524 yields 26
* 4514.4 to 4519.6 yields 24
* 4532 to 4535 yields 21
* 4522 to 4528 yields 23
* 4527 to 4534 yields 26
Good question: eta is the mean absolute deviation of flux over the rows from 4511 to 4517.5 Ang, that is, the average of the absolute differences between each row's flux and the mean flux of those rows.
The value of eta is 3.8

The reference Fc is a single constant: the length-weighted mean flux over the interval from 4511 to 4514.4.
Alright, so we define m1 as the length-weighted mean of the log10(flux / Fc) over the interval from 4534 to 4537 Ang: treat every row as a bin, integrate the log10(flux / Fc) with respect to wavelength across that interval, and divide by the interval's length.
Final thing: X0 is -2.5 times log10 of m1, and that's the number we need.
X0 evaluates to 5.0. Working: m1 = 0.010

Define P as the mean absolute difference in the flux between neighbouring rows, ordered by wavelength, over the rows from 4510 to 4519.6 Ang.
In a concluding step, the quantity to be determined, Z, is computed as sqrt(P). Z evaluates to 2.3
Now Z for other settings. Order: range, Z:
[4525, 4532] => 2.7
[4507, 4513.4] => 2.0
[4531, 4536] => 2.5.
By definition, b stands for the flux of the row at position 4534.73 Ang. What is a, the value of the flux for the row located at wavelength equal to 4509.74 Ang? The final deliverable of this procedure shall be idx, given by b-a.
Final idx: -6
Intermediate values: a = 138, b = 132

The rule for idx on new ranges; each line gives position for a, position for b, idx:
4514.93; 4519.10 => -1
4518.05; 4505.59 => 9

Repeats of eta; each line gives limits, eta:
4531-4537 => 5.7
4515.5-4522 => 5.2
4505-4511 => 3.0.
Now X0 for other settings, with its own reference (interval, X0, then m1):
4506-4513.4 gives 4.6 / 0.014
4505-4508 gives 3.9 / 0.026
